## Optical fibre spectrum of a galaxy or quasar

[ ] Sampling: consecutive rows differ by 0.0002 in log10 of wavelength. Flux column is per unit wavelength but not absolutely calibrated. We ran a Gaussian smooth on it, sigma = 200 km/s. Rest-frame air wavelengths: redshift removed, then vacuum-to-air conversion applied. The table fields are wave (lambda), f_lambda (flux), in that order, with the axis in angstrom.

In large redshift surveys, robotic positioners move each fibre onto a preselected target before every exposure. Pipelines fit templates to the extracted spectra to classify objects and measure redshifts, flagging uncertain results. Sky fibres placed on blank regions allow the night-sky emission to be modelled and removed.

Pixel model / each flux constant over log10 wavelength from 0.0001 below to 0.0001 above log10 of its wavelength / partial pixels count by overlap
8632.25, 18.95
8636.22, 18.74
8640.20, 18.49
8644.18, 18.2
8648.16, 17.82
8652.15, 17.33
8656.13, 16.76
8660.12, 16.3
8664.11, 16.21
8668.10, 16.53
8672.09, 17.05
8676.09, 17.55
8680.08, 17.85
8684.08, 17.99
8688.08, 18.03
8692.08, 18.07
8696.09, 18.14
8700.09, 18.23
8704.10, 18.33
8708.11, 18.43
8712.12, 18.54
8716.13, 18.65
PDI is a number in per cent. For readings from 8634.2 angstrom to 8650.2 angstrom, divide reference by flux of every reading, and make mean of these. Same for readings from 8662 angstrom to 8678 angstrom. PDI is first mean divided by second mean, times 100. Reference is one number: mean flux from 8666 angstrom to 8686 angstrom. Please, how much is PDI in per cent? 92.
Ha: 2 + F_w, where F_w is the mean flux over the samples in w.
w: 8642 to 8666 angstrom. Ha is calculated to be 19.1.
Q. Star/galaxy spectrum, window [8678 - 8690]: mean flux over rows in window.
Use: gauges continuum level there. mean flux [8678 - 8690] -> 18.0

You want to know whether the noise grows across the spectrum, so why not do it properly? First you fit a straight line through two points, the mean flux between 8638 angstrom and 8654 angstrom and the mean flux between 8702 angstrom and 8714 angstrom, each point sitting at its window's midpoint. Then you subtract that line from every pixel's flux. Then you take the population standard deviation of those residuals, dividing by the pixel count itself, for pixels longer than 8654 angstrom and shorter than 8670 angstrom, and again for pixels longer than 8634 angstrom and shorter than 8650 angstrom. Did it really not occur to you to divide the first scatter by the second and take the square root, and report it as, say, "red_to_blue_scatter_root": 0.78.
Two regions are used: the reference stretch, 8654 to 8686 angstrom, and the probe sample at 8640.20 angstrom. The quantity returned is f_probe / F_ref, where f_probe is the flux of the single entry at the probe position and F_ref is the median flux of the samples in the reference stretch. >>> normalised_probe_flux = 1.09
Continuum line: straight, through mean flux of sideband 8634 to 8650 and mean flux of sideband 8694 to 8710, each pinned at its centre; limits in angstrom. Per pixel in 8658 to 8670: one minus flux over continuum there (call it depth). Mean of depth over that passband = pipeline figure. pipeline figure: 0.11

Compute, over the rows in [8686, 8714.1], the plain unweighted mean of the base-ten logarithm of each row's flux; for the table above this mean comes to 1.26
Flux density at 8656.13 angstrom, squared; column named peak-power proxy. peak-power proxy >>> 281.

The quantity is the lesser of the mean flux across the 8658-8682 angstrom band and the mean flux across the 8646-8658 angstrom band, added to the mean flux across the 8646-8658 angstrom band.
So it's 34.2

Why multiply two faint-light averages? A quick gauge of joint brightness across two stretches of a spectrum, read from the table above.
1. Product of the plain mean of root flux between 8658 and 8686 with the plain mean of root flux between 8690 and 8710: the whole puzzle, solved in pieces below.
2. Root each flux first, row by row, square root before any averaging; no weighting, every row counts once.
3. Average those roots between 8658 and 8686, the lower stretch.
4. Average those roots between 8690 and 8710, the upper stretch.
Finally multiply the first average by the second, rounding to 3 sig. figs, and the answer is 17.6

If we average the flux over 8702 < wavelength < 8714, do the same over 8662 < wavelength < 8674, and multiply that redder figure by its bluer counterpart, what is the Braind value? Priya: 306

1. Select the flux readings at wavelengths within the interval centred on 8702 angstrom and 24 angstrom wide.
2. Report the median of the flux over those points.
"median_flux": 18.3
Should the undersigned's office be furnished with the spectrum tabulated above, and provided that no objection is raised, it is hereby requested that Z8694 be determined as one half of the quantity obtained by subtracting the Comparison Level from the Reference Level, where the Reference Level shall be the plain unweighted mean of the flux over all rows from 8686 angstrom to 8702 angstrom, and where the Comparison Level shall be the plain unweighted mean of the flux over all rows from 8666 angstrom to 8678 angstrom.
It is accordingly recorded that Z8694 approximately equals 0.54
